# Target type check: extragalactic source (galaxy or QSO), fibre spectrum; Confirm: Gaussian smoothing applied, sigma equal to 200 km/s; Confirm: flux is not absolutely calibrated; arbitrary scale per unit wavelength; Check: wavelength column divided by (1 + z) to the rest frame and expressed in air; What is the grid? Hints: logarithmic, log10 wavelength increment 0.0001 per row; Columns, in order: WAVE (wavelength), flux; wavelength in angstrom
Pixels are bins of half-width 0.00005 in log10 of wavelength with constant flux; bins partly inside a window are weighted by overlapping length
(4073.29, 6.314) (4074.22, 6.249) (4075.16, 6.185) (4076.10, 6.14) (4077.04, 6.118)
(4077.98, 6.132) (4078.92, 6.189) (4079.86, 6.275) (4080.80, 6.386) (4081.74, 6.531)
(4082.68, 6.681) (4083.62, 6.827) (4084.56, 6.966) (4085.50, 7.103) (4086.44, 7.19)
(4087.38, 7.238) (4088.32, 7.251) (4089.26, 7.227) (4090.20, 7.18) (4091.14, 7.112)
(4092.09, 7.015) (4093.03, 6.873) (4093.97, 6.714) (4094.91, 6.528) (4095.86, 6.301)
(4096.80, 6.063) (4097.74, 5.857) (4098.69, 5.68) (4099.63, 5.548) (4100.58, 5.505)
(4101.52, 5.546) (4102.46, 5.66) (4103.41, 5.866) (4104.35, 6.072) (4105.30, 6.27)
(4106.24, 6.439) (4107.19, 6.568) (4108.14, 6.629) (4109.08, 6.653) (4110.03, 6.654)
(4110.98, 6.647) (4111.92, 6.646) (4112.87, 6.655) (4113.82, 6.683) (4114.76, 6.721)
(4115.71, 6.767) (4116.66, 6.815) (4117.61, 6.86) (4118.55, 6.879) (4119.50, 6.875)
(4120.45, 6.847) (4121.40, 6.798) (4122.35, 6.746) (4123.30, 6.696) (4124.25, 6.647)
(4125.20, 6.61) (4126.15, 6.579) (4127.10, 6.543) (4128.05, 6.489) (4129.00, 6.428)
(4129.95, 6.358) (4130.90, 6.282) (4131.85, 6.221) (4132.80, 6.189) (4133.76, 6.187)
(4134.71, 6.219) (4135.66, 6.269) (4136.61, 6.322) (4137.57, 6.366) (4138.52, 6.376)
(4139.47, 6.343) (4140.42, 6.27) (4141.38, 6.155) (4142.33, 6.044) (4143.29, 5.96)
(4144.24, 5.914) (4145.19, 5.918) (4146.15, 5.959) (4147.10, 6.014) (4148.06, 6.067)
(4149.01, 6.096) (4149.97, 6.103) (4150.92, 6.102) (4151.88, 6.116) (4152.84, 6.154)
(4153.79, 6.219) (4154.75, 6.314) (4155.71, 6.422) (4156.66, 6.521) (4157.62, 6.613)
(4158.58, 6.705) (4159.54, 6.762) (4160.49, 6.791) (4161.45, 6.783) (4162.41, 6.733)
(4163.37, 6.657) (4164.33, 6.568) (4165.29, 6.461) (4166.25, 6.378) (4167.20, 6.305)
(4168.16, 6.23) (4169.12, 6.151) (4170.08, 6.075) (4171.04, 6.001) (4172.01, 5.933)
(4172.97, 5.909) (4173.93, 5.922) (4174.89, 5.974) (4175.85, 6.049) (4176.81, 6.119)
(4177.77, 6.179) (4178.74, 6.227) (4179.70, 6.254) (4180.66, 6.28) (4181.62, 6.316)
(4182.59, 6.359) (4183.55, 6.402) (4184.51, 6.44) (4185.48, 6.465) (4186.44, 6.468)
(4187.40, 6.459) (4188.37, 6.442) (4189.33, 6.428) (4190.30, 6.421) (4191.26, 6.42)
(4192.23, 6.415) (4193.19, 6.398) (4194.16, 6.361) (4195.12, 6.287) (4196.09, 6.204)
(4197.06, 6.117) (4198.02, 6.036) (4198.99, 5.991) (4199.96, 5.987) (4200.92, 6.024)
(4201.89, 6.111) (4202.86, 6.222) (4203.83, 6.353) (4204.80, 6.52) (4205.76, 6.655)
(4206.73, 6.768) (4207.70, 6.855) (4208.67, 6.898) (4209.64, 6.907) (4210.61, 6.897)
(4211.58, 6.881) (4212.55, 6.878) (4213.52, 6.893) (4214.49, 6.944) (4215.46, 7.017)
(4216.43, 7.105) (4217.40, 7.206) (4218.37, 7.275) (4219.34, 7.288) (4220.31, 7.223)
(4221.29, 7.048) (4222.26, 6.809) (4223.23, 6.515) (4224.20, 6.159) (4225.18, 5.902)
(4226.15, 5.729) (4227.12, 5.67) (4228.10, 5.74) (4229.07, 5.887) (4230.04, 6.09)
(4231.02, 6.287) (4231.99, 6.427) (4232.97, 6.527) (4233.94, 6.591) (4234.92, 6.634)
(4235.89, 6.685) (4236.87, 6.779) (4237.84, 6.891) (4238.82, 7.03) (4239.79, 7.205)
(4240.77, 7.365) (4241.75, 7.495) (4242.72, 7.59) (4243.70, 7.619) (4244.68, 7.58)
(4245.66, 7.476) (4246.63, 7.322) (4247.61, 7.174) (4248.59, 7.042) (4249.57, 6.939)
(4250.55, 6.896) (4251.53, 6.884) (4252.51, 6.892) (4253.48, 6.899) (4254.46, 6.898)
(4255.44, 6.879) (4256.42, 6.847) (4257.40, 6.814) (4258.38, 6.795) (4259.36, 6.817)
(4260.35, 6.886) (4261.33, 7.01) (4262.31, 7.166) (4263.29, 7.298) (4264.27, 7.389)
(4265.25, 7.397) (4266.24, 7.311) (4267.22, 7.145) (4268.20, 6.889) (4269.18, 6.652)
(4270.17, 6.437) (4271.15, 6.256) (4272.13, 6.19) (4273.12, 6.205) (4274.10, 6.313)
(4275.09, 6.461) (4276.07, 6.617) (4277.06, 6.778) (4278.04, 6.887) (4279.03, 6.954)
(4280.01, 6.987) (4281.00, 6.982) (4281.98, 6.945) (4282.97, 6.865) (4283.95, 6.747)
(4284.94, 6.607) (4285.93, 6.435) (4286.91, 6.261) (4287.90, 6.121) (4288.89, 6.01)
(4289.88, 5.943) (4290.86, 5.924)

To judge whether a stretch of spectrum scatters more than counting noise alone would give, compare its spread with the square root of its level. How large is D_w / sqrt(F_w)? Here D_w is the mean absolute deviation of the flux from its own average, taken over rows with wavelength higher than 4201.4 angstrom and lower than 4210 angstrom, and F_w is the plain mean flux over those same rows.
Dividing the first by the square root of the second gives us 0.10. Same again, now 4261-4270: 0.07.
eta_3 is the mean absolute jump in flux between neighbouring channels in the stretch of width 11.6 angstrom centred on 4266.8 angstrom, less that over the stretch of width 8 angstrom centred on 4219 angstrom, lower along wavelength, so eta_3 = 0.04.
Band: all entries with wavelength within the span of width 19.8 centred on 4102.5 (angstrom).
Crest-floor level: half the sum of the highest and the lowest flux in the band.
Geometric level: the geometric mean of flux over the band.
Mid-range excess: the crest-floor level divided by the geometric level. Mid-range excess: 1.00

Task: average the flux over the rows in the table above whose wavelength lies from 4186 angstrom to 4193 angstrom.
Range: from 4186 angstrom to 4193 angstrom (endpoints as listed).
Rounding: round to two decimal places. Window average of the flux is 6.44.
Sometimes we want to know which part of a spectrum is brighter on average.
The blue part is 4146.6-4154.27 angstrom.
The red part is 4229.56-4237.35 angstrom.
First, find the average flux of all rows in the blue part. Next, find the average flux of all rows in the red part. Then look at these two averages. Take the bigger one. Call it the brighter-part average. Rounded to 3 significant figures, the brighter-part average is 6.50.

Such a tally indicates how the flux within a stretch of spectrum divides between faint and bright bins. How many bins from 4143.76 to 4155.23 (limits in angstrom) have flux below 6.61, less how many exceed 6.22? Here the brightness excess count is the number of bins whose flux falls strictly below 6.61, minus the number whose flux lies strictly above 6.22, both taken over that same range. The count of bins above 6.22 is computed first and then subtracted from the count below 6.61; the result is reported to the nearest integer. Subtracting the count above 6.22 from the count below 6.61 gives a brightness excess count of 11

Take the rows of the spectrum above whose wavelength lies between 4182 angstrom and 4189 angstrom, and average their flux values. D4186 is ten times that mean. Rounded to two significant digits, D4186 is 64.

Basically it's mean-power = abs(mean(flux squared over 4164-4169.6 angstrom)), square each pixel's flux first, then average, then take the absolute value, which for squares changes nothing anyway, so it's 40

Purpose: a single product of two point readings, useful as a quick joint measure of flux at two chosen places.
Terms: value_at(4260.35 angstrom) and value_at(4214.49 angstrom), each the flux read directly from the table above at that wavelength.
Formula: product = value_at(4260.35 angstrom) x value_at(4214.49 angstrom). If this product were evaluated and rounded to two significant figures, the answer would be 48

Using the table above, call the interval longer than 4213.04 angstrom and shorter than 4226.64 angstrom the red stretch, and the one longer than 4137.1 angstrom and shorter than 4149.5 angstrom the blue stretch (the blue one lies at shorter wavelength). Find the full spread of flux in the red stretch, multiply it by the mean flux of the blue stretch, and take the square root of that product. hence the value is 3.1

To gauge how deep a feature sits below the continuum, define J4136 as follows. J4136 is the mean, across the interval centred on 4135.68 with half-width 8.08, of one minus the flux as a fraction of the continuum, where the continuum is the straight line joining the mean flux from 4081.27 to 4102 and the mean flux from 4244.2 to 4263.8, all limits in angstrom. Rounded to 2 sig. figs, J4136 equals 0.066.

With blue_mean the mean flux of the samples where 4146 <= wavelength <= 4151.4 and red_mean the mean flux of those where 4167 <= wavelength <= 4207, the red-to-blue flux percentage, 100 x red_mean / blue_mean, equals 103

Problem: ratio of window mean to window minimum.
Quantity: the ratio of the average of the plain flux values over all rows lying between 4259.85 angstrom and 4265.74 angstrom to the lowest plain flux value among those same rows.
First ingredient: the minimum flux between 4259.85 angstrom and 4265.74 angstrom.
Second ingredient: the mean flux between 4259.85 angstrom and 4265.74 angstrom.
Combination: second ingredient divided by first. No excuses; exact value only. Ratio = 1.04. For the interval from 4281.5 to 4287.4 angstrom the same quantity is 1.06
